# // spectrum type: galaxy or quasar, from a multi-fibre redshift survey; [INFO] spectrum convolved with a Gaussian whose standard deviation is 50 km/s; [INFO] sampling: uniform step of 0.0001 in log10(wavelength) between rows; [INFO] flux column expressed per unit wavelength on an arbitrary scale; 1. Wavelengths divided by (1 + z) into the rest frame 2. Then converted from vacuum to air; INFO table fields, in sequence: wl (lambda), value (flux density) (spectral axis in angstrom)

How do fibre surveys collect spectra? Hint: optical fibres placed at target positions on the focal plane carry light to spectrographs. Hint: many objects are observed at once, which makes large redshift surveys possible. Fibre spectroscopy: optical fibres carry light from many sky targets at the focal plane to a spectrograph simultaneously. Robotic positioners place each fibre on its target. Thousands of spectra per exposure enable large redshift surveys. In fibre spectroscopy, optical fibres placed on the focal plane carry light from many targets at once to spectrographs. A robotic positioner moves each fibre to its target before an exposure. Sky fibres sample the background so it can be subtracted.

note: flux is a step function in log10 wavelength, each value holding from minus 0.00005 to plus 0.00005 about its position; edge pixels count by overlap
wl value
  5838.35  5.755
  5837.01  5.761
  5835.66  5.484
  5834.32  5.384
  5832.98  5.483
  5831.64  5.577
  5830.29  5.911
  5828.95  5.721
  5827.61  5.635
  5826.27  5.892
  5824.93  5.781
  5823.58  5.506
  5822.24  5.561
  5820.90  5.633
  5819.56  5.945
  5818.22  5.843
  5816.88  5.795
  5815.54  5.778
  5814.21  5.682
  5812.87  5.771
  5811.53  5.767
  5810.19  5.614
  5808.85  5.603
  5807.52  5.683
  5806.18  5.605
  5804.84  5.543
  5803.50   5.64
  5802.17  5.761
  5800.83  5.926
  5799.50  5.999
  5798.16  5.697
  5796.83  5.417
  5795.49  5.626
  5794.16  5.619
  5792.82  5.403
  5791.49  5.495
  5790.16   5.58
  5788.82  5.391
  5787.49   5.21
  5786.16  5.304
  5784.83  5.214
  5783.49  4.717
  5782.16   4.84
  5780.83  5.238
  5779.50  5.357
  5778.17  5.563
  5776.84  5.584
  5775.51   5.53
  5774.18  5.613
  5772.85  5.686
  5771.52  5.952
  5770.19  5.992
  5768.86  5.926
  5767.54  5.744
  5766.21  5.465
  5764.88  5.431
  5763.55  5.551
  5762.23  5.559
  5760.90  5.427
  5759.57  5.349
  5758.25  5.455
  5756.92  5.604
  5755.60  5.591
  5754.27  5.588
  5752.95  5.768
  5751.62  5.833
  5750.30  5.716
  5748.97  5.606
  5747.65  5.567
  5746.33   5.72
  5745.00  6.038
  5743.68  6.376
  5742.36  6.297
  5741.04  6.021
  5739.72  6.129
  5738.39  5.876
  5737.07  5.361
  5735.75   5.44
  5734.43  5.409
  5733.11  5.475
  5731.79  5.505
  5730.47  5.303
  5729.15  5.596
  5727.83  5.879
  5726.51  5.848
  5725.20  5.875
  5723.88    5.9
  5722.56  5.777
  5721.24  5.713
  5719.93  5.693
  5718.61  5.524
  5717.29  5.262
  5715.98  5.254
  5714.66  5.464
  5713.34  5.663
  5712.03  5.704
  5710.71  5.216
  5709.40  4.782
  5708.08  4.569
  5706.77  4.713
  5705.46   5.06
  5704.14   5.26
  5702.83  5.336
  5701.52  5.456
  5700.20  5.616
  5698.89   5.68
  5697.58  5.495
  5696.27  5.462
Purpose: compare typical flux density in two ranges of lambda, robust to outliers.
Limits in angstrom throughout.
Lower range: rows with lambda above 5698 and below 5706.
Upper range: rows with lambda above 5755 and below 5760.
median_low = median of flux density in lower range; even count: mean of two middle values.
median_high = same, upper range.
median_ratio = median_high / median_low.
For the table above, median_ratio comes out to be 1.02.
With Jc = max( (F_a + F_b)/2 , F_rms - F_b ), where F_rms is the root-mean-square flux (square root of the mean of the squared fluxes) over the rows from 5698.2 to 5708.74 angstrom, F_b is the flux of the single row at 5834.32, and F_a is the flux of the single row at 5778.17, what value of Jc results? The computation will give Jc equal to 5.47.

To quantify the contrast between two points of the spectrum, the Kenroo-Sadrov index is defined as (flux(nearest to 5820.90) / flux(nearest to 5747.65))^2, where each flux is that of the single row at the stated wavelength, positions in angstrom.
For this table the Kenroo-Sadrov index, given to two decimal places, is 1.02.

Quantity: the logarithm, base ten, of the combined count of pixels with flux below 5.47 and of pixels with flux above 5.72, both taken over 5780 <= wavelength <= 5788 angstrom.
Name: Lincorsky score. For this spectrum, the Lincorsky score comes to 0.78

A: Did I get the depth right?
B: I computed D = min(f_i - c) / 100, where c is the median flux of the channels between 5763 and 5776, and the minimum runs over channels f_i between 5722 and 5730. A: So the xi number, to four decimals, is -0.0005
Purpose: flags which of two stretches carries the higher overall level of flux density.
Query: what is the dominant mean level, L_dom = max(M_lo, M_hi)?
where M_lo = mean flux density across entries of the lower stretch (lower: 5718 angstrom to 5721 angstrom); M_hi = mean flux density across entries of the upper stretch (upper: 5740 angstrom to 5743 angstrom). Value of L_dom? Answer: 6.16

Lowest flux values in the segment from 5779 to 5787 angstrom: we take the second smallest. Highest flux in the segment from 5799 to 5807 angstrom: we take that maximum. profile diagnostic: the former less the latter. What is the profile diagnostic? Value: -1.2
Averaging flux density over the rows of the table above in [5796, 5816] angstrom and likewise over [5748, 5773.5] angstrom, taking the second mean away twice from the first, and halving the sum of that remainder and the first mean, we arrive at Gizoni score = 0.05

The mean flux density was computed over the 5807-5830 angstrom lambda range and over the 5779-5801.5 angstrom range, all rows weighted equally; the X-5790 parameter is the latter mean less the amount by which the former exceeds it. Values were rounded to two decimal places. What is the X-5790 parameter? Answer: 5.11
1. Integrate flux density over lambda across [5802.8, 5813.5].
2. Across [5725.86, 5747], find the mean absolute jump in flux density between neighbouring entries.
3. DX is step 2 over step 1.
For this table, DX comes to 0.0032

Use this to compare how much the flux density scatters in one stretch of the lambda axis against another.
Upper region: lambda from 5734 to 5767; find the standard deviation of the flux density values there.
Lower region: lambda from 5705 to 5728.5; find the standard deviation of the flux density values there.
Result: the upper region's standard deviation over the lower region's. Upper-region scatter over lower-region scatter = 0.68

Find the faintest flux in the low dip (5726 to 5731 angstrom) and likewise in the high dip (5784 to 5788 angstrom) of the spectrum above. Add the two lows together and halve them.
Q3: 5.26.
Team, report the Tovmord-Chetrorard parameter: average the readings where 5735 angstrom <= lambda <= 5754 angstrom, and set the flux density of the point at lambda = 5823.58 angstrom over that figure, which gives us 0.94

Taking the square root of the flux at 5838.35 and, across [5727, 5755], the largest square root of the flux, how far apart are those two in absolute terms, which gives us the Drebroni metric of 0.126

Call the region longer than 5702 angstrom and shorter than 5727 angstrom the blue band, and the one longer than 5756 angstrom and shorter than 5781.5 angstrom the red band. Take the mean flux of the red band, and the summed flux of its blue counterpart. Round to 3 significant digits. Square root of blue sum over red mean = 4.29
